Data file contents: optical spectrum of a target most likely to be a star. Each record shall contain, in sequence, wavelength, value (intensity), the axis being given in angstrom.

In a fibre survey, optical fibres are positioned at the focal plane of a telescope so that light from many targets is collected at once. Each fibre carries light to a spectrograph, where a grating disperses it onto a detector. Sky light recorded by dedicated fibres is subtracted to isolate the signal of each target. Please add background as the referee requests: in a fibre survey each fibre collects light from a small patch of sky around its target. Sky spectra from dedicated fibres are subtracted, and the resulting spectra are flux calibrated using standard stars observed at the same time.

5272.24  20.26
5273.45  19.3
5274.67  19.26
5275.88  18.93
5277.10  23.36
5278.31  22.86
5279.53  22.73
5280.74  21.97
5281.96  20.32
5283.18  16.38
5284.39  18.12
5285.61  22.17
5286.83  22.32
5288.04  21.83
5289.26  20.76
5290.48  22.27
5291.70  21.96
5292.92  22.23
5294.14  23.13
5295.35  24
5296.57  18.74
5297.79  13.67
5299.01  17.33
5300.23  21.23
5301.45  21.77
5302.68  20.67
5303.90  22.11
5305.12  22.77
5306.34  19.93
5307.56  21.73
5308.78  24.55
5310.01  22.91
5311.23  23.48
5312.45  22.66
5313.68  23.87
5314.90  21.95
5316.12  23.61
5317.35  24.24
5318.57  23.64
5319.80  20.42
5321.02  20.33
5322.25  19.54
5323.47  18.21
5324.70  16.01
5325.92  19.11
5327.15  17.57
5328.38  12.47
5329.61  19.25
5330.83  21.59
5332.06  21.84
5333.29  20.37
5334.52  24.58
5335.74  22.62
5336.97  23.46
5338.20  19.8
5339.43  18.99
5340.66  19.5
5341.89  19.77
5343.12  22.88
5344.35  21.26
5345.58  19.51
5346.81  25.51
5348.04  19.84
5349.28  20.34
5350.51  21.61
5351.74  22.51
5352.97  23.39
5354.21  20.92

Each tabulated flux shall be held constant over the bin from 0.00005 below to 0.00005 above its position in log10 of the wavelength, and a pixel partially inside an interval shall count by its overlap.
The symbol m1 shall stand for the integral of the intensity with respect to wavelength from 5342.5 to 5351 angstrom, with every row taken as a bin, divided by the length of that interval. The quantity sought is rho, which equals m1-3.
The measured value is 18.6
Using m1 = 21.6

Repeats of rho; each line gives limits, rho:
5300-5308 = 18.5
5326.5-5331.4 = 14.7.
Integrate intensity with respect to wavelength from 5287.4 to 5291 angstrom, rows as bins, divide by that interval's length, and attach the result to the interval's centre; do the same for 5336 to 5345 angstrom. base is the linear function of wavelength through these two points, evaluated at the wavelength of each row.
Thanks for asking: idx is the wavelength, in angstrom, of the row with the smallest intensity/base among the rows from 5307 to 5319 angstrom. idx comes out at 5307.56 angstrom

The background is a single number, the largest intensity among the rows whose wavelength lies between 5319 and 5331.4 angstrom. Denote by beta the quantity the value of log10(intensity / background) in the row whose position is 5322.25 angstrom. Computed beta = -0.04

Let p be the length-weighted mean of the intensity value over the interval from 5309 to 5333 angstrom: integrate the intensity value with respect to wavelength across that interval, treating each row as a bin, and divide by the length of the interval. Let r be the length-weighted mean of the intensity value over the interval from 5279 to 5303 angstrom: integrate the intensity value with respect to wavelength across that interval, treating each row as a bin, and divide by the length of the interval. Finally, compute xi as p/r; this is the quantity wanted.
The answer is 1.00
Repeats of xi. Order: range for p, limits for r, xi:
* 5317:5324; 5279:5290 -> 1.01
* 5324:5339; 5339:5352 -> 0.94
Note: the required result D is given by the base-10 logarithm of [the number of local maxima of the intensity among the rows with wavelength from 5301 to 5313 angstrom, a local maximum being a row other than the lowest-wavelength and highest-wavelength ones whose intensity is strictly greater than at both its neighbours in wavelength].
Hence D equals 0.48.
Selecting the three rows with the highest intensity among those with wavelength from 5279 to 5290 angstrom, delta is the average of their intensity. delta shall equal 22.4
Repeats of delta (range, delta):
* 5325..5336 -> 23.0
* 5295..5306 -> 23.0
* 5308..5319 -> 24.2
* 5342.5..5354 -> 23.9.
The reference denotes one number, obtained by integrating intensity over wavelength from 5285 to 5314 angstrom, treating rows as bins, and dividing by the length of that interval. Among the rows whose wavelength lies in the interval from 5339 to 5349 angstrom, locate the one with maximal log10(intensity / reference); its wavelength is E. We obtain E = 5346.81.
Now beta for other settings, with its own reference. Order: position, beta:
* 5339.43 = -0.06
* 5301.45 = 0.00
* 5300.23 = -0.01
